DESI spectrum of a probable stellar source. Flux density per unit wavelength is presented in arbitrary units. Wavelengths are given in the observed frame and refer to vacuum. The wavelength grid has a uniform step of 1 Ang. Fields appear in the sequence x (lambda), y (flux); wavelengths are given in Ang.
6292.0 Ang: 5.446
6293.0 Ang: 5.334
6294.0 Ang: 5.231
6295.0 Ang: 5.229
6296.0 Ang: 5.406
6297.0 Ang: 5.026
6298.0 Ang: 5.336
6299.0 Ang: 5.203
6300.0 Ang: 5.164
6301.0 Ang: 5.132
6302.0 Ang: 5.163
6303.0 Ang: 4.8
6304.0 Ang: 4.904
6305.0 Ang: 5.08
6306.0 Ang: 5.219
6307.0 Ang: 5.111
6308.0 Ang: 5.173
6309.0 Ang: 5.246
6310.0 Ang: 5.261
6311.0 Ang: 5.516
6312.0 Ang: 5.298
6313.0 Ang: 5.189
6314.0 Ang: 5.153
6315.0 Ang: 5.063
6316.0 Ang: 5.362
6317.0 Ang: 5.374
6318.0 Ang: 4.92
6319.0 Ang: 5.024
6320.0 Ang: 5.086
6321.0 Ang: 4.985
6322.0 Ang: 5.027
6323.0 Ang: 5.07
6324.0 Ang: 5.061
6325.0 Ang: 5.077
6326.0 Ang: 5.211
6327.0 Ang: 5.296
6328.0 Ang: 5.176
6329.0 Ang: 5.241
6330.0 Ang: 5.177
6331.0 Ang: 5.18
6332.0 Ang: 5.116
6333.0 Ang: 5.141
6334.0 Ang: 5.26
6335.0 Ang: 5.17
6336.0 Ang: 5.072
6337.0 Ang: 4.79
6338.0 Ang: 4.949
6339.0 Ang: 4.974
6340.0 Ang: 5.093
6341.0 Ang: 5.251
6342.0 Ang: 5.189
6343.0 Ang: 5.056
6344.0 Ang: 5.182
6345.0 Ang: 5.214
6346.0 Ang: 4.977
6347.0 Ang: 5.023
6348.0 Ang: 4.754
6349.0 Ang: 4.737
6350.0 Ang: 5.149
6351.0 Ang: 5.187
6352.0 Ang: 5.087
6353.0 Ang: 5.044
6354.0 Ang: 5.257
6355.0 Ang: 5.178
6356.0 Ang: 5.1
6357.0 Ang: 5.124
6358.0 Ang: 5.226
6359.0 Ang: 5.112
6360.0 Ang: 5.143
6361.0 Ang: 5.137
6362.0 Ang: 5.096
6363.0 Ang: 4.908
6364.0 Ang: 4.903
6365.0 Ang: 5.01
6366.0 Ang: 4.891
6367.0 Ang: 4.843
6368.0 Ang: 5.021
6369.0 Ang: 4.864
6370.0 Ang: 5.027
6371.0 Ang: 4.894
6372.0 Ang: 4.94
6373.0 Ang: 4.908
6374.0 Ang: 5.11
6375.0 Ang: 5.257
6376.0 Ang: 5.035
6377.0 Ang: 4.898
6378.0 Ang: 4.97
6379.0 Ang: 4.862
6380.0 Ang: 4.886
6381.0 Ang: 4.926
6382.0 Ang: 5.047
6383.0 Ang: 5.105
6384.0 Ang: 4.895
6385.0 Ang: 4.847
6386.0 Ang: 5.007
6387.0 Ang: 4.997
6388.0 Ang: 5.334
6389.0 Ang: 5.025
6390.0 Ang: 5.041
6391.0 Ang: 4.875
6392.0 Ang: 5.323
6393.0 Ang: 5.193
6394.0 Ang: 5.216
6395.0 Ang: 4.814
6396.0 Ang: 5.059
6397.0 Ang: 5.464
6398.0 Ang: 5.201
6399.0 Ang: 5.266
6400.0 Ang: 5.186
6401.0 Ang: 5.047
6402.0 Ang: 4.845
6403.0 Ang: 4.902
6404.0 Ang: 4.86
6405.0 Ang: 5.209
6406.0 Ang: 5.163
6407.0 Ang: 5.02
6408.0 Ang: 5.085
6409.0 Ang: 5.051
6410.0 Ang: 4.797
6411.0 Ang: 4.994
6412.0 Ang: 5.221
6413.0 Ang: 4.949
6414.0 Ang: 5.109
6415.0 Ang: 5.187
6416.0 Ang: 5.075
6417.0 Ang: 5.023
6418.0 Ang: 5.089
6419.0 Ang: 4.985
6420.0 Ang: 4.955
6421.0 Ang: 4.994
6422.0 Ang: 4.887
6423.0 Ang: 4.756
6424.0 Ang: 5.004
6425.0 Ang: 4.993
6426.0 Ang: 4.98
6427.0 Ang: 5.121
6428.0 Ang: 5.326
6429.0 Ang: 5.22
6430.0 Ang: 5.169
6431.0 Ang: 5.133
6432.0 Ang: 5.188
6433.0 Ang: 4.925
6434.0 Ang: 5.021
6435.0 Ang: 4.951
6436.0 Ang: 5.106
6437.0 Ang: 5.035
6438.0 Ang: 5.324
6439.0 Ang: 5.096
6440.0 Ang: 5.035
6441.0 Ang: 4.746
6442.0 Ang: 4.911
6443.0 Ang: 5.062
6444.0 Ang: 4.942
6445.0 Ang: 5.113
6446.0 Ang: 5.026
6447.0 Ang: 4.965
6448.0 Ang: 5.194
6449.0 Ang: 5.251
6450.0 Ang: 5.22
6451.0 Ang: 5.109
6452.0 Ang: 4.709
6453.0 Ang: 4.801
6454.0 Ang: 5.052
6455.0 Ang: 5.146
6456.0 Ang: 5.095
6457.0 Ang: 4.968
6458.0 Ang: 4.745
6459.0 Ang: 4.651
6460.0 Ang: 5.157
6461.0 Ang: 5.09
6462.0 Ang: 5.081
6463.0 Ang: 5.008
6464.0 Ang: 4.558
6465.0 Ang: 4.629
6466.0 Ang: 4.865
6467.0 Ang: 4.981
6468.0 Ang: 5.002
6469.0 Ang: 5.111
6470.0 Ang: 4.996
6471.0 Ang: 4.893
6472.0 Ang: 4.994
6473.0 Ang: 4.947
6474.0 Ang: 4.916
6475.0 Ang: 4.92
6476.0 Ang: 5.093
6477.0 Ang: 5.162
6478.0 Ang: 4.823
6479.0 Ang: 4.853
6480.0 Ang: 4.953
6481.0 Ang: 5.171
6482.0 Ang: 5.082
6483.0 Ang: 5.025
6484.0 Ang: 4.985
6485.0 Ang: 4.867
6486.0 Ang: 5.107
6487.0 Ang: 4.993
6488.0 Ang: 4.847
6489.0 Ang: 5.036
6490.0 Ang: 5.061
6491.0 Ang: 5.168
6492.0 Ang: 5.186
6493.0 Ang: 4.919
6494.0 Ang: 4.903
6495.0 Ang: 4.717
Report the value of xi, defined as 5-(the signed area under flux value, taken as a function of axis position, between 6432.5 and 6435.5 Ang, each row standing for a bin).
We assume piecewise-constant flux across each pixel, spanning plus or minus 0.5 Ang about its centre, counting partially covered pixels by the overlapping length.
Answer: -9.9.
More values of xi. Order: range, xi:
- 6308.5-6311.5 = -11.0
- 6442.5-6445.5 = -10.1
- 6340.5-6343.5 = -10.5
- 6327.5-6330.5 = -10.6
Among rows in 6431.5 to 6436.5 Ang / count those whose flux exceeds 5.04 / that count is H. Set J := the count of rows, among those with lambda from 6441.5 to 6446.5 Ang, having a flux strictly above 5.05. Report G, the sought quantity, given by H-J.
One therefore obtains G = 0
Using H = 2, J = 2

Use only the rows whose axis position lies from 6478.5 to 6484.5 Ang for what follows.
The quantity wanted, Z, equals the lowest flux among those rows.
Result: 4.853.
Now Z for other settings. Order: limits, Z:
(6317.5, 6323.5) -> 4.92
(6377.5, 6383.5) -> 4.862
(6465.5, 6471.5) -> 4.865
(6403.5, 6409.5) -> 4.86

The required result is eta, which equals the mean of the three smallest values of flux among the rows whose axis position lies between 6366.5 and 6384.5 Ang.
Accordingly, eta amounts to 4.86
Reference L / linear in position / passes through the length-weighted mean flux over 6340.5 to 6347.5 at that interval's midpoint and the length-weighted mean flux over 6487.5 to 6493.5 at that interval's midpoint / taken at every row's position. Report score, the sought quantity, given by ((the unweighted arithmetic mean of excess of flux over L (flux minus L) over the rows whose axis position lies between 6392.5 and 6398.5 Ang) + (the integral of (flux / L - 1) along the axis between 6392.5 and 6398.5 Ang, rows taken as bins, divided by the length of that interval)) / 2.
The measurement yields 0.04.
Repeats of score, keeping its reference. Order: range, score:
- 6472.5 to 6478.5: -0.04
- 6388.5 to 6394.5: 0.01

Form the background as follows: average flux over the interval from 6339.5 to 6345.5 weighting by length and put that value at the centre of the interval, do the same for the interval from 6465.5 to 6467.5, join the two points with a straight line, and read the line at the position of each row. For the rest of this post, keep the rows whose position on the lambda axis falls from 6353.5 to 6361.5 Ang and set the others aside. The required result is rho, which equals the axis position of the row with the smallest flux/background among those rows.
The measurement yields 6356.0 Ang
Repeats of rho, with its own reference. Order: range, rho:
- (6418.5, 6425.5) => 6423.0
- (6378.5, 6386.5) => 6385.0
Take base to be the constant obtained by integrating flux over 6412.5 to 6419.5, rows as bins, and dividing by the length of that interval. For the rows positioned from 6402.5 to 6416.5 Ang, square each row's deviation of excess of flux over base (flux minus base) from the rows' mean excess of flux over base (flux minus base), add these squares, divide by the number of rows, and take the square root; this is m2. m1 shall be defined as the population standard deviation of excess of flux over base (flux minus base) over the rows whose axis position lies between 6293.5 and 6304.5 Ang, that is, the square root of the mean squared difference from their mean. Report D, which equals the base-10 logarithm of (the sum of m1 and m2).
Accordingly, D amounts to -0.53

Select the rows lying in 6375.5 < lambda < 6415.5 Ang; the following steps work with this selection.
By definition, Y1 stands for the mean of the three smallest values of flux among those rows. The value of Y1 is 4.82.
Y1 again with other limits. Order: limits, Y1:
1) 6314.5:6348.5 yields 4.82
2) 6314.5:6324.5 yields 4.98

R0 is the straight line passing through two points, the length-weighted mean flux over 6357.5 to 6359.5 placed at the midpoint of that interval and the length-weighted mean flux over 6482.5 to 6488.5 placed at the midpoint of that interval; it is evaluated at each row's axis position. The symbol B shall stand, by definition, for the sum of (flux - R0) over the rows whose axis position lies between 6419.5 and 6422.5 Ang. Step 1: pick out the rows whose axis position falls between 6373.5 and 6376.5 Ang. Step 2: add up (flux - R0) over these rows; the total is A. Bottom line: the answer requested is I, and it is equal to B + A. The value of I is -0.4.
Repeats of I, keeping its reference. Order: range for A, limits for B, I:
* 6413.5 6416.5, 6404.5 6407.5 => 0.2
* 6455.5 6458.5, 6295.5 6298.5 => -0.3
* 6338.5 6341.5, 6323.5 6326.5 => -0.6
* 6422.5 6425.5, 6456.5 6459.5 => -1.1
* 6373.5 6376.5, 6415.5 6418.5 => -0.1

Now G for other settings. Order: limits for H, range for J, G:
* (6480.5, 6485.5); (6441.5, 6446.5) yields 0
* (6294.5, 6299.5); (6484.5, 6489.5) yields 3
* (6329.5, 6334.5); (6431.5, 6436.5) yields 3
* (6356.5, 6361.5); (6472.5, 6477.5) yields 3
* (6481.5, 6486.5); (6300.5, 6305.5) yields -1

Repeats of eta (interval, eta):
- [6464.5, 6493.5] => 4.77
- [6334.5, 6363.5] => 4.76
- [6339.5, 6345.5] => 5.11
